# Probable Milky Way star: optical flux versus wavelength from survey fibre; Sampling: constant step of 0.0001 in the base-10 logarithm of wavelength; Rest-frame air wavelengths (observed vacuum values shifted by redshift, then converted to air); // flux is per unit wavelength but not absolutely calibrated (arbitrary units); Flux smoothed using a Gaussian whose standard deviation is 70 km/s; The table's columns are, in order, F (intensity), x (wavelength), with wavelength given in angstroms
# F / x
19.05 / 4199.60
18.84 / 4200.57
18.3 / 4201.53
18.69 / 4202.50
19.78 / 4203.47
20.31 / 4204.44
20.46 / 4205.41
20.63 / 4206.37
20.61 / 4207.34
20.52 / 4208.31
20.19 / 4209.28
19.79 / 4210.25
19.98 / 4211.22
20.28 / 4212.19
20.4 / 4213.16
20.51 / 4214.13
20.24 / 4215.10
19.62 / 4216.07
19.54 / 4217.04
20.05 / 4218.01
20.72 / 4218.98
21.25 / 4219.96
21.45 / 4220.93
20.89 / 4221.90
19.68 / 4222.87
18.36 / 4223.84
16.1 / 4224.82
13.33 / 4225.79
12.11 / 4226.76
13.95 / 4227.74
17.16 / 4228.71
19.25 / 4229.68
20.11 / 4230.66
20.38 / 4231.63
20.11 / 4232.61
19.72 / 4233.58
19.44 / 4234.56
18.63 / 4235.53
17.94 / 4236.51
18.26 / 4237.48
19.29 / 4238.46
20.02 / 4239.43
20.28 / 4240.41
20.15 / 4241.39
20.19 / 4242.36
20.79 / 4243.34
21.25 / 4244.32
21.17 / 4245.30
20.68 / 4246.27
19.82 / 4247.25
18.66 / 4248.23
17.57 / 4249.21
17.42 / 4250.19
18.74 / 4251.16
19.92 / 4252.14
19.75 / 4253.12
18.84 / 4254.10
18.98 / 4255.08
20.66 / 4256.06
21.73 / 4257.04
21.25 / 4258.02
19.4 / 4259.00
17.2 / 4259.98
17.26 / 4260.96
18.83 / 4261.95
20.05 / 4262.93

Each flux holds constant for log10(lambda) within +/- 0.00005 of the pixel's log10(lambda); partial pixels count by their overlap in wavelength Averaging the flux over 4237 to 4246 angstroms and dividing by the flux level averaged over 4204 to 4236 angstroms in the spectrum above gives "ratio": 1.05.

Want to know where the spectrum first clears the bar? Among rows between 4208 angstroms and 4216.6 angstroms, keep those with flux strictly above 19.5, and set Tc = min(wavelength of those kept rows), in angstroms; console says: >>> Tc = 4208.31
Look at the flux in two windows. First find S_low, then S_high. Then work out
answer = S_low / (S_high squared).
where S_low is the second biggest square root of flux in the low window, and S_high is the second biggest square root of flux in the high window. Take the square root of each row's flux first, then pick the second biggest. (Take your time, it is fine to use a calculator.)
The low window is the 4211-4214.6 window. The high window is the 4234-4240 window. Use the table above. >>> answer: 0.232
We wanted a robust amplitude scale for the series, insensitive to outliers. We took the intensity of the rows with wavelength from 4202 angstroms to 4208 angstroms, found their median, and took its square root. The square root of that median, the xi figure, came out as 4.51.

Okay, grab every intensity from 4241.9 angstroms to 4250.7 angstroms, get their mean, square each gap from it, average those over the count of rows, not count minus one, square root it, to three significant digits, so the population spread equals 1.41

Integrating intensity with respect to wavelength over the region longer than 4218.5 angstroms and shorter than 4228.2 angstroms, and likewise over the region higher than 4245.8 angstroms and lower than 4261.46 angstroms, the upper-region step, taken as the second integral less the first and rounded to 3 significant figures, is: 129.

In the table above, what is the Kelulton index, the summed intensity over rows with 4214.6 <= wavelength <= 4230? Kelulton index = 294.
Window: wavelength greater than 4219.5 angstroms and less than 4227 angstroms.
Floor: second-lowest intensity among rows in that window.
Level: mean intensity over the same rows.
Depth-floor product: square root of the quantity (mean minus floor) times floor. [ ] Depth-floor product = 8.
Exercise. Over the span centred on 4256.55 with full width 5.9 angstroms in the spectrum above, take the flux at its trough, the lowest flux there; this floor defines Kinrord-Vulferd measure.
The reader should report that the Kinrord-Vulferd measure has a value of 18.84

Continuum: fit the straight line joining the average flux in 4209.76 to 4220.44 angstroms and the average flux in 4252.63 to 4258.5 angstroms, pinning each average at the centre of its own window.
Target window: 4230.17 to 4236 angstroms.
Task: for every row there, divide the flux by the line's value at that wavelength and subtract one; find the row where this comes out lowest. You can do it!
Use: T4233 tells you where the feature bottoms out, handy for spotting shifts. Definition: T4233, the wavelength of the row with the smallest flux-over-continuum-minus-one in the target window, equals 4235.53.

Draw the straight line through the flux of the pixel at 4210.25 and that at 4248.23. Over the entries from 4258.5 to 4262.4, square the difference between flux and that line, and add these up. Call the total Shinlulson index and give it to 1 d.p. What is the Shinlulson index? 3.7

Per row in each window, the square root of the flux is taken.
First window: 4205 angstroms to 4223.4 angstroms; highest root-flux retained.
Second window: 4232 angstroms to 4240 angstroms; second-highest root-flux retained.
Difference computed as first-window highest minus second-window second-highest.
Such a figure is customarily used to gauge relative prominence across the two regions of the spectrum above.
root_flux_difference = 0.16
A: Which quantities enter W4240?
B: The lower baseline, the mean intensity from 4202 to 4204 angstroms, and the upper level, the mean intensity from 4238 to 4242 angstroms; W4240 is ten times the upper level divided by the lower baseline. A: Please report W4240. 10.4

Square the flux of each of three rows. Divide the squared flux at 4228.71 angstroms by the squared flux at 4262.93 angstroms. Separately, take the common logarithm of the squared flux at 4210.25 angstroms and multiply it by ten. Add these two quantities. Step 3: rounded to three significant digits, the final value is 26.7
